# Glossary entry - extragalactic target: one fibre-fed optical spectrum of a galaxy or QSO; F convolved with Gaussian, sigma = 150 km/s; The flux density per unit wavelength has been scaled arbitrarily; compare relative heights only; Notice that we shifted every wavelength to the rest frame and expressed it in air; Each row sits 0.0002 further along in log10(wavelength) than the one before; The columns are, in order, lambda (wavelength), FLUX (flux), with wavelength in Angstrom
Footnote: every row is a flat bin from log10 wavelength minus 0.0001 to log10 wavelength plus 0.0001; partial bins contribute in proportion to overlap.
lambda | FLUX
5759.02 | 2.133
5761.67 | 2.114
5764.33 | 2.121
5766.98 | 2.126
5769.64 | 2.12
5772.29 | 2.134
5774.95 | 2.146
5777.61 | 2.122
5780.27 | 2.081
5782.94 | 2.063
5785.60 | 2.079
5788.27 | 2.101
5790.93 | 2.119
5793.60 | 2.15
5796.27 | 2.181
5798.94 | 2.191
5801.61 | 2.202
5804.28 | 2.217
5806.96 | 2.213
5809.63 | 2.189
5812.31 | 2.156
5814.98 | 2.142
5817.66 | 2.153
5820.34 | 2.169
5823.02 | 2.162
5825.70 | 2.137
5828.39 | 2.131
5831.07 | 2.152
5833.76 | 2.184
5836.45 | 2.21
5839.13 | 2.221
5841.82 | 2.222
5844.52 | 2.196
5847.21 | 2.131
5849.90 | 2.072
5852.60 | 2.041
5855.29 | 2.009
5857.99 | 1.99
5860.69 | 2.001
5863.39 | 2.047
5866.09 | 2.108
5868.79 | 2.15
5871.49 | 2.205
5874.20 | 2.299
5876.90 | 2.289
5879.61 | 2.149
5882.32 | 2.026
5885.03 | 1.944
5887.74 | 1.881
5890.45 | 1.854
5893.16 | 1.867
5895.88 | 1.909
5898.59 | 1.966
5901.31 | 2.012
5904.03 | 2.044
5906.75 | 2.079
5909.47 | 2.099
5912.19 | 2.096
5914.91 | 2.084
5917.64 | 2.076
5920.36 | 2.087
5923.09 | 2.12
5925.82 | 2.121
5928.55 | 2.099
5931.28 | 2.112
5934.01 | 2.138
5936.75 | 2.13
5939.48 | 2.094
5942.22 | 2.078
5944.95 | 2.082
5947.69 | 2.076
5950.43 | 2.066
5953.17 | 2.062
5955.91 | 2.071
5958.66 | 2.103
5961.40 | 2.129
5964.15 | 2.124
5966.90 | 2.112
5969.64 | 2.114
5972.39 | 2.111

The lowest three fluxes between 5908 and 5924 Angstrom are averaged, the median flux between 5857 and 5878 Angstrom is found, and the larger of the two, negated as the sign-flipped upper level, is -2.13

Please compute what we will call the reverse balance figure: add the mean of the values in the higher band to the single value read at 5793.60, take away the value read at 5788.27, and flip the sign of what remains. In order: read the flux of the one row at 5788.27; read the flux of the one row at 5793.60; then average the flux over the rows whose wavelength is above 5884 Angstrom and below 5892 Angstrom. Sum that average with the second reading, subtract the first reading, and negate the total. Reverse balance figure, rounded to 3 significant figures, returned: -1.94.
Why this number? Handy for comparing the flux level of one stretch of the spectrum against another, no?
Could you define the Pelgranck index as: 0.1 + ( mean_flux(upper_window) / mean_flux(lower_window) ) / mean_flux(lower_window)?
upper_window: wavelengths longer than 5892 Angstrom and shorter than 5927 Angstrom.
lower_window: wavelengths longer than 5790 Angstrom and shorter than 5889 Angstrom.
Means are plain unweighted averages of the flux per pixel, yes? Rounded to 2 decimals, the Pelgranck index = 0.55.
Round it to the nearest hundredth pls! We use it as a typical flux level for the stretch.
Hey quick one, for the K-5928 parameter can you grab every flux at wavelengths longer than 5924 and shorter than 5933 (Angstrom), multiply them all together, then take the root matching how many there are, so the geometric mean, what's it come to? 2.11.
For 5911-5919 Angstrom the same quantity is 2.09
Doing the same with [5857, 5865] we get 2.01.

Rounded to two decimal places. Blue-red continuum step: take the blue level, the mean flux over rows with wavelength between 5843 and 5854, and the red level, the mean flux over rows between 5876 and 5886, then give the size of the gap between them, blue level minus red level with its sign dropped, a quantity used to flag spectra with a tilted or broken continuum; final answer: 0.01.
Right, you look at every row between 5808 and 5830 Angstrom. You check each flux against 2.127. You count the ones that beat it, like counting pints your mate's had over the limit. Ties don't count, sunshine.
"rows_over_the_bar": 8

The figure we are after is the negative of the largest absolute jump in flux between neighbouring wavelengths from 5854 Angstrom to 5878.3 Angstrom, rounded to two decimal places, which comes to -0.09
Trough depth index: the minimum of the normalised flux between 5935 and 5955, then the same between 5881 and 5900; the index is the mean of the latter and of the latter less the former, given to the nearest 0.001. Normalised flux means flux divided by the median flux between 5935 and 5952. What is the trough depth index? 0.396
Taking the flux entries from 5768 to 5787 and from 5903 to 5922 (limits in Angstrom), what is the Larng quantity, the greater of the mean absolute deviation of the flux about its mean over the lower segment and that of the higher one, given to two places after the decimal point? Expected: 0.03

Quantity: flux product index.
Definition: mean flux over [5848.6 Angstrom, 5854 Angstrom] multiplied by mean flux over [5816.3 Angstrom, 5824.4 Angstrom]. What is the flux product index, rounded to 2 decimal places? 4.44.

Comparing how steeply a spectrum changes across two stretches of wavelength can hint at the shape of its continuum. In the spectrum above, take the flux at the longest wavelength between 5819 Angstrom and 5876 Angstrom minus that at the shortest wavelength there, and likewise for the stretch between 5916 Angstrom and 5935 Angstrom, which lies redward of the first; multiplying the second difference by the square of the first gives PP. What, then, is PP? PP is 0.0010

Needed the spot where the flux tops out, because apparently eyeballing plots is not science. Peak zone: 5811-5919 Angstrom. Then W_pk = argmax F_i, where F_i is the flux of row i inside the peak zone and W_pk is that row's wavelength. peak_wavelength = 5874.20 Angstrom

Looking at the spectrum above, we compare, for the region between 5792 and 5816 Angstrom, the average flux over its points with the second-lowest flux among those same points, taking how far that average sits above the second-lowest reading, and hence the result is 0.032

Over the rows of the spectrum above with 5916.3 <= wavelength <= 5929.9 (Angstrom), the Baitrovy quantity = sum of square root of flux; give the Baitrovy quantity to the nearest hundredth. 7.25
